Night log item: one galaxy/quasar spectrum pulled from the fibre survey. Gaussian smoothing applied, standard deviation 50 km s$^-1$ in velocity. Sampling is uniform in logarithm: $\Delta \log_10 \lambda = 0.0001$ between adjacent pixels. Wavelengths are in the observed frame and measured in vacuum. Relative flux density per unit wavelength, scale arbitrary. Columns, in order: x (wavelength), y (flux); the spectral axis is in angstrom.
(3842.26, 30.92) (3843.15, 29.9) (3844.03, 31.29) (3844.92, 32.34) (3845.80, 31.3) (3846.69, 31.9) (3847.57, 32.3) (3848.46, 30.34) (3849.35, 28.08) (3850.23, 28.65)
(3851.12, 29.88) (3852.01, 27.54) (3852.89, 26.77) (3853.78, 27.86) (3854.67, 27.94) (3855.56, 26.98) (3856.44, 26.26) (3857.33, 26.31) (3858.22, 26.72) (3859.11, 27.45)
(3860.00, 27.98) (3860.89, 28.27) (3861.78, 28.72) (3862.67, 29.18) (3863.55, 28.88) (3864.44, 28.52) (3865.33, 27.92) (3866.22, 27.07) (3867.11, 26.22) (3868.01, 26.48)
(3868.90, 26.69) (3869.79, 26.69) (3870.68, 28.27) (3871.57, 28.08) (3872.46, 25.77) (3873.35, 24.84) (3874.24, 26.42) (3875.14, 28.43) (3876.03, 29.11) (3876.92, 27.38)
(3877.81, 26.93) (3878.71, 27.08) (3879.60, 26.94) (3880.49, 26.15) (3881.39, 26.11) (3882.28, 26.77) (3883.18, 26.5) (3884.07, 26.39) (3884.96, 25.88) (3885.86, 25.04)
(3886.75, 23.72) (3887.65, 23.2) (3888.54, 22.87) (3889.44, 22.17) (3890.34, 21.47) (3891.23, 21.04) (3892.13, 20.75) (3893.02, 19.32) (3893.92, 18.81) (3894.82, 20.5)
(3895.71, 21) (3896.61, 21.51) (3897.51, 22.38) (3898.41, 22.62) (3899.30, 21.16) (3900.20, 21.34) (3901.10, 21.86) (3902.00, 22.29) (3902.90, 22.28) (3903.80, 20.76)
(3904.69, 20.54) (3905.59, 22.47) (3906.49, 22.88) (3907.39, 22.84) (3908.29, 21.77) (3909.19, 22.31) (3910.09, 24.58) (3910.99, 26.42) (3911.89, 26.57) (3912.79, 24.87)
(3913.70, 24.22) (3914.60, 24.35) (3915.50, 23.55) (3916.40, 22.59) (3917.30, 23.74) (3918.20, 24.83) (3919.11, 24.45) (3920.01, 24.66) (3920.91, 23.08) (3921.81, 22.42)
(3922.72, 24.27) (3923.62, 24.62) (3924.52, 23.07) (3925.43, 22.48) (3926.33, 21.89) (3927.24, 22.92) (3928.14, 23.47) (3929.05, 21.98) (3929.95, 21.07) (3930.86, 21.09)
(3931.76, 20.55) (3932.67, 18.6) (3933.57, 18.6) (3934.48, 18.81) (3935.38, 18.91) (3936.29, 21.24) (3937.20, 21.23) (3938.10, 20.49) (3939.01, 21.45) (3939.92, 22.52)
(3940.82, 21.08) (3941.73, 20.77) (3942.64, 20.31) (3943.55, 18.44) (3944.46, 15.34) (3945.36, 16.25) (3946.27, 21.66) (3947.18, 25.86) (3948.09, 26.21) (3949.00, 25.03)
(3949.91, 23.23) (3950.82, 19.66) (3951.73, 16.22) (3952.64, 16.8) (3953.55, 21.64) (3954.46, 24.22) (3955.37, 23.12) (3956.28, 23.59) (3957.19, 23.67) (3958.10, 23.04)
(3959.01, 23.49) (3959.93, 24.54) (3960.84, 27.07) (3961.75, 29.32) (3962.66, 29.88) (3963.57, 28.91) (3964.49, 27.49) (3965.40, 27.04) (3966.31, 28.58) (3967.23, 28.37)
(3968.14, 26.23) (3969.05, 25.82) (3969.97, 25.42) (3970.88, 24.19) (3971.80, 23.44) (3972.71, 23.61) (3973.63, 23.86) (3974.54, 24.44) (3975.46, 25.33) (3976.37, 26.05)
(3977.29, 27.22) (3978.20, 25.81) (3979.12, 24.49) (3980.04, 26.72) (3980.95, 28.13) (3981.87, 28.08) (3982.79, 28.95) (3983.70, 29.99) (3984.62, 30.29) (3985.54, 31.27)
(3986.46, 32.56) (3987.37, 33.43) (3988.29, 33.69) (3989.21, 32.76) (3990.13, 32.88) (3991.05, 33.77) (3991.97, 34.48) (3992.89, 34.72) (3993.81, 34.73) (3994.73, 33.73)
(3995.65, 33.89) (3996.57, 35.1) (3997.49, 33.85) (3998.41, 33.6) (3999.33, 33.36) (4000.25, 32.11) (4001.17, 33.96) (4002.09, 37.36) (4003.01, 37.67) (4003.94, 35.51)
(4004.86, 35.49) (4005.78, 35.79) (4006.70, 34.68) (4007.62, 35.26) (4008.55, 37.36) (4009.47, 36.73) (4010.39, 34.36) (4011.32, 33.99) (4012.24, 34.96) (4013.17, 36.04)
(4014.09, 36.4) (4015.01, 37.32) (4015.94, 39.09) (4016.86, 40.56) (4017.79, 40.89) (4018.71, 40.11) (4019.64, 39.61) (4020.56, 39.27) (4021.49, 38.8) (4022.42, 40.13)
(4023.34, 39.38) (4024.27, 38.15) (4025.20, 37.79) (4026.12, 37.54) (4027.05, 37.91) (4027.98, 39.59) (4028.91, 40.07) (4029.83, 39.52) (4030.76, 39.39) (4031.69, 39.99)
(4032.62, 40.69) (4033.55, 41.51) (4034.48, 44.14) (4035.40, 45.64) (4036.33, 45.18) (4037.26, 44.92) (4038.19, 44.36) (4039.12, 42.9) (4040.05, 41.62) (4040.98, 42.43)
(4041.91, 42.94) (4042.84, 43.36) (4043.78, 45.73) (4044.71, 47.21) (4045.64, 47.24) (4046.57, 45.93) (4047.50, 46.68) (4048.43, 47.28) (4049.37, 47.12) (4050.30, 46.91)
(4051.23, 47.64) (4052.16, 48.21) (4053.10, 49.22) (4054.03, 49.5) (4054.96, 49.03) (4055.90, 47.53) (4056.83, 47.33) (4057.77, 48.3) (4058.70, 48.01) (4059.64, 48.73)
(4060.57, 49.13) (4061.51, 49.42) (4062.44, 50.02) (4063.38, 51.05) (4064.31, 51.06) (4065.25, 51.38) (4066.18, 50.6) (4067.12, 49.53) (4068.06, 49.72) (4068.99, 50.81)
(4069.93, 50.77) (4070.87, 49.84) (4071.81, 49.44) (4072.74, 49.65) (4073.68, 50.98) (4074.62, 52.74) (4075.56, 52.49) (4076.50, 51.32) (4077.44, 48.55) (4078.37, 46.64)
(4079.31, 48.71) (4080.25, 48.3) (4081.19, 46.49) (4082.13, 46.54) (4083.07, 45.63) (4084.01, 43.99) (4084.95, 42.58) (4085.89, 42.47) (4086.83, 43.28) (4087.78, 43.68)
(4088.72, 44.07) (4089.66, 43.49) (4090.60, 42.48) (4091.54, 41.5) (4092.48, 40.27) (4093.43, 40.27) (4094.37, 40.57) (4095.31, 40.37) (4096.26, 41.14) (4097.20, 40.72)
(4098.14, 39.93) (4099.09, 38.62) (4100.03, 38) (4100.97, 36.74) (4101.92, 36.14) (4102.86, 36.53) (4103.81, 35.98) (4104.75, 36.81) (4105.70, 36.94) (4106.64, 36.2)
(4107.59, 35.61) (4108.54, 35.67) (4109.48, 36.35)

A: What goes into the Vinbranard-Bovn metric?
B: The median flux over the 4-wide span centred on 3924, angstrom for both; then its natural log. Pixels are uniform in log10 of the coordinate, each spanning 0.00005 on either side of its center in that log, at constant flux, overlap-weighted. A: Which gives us 3.16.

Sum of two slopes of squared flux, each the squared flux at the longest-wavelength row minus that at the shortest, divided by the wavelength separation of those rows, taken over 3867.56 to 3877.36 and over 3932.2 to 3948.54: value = 28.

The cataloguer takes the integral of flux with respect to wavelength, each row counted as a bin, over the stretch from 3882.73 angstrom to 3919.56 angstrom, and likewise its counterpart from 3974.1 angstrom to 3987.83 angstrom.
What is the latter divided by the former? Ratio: 0.5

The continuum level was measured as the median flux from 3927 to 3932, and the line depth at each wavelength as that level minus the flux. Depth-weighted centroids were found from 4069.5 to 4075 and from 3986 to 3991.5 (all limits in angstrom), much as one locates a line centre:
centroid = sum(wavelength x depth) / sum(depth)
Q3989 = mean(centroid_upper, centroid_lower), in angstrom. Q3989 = 4030.5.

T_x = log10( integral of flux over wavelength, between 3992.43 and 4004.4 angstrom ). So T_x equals 2.62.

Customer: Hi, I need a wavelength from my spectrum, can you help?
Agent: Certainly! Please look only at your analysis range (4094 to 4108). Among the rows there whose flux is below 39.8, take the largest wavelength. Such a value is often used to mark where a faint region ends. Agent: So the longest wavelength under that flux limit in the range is 4107.59 angstrom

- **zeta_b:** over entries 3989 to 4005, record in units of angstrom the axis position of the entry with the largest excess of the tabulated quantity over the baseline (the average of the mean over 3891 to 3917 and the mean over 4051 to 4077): 4003.01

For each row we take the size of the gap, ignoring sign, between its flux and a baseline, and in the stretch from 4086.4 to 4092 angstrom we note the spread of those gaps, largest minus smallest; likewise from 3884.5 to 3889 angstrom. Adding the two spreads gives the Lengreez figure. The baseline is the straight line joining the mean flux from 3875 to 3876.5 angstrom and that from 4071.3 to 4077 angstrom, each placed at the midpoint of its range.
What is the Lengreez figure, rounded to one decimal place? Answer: 6.3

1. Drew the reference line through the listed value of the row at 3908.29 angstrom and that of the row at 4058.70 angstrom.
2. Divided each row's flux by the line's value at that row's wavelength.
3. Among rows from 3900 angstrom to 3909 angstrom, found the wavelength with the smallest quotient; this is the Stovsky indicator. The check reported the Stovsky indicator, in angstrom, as 3904.69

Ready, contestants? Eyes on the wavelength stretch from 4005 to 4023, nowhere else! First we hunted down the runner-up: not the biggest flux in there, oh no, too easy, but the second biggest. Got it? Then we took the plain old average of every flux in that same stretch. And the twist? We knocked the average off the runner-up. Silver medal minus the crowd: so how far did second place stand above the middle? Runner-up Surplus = 3.1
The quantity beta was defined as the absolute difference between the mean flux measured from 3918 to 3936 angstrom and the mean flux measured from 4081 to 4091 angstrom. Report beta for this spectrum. 22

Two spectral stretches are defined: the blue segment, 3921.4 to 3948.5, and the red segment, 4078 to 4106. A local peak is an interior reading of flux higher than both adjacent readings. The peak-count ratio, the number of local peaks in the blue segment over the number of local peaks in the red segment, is 0.83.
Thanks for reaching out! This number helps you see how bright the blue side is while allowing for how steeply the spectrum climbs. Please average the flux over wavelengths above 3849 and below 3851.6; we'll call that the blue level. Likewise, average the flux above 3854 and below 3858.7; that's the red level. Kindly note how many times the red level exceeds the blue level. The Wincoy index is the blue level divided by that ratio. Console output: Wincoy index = 31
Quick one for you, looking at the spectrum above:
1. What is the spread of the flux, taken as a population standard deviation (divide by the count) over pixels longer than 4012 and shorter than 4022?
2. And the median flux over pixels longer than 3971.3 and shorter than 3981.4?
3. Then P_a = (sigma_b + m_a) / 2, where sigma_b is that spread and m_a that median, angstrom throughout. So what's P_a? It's 13.6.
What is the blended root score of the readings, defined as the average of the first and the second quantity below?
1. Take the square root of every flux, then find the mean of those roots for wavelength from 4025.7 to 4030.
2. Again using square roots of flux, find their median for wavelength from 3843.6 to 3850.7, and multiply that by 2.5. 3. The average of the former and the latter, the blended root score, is 10.1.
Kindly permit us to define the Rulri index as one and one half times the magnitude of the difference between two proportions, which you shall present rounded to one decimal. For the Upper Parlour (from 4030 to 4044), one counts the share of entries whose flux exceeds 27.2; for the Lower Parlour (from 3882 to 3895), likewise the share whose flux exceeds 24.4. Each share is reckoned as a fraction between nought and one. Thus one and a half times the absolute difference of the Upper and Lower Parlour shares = 1.0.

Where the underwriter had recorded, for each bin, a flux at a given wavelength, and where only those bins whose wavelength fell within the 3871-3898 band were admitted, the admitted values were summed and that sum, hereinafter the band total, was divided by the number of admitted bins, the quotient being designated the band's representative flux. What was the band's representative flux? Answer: 24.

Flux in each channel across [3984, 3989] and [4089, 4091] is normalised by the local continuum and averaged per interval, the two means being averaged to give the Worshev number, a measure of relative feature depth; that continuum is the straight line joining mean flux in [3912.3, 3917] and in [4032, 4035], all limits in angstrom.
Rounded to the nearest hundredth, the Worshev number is 0.89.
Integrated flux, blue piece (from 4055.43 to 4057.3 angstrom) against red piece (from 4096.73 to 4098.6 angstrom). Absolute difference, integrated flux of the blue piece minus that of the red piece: 13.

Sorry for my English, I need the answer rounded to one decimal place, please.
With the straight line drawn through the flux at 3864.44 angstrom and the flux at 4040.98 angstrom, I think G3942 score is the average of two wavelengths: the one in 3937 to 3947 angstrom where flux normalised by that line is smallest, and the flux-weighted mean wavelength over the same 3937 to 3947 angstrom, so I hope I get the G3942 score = 3943.0 angstrom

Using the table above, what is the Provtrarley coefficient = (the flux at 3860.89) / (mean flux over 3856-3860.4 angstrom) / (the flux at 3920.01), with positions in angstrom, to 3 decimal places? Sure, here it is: 0.043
